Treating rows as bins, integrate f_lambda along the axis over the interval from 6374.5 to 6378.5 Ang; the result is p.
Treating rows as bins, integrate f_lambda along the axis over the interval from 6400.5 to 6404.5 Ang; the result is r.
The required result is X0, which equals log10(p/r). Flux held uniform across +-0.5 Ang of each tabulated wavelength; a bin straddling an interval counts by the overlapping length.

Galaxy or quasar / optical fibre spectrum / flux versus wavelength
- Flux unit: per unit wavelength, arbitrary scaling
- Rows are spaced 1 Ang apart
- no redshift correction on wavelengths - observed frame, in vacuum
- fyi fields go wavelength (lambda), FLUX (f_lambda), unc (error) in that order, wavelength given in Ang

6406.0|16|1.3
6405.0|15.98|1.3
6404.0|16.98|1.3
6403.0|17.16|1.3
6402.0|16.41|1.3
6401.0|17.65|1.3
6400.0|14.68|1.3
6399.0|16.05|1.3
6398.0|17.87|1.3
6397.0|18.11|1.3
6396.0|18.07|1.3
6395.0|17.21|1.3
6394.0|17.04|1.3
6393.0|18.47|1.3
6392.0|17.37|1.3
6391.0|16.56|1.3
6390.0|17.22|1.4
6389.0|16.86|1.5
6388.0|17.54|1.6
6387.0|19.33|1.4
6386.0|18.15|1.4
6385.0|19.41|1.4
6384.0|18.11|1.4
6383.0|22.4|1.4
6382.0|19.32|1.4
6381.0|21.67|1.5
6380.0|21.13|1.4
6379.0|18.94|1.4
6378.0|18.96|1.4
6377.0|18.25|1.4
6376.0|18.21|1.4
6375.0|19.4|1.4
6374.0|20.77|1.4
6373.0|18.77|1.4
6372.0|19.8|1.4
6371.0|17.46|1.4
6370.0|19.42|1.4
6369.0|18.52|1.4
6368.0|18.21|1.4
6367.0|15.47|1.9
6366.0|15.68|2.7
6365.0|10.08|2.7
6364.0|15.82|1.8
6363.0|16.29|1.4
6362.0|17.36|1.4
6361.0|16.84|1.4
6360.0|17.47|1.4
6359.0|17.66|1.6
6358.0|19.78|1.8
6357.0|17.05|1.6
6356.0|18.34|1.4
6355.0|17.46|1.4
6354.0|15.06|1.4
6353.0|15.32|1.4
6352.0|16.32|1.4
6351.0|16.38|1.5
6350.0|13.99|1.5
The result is 0.04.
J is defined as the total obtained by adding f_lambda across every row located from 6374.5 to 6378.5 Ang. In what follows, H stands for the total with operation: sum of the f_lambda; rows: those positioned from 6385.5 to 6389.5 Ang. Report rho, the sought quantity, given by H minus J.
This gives -3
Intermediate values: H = 71.9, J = 74.8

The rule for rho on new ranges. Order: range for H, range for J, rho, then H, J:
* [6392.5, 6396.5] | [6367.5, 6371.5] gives -3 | 70.8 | 73.6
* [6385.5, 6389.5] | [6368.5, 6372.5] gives -3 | 71.9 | 75.2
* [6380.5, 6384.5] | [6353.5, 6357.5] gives 14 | 81.5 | 67.9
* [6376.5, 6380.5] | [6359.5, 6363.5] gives 9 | 77.3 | 68.0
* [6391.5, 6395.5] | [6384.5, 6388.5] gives -4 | 70.1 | 74.4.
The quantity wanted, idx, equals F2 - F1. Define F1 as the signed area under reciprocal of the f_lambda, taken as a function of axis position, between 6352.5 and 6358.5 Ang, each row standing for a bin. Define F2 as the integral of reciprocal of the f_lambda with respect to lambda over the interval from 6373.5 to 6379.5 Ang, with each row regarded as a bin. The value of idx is -0.038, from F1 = 0.35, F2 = 0.315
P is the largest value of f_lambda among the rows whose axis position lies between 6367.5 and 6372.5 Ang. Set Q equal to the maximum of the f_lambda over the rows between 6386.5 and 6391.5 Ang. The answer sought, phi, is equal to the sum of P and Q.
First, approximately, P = 19.8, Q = 19.33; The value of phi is 39.1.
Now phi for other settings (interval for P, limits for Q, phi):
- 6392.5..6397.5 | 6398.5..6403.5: 36.1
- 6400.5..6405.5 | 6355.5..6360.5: 37.4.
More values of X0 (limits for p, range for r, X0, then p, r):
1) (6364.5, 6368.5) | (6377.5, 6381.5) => -0.13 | 59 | 81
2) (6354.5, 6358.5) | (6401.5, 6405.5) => 0.04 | 73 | 67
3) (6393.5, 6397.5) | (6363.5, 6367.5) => 0.09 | 70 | 57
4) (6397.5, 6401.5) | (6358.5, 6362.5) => -0.02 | 66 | 69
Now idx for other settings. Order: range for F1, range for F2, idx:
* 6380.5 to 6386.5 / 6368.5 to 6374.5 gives 0.010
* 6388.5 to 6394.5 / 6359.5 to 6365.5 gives 0.050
